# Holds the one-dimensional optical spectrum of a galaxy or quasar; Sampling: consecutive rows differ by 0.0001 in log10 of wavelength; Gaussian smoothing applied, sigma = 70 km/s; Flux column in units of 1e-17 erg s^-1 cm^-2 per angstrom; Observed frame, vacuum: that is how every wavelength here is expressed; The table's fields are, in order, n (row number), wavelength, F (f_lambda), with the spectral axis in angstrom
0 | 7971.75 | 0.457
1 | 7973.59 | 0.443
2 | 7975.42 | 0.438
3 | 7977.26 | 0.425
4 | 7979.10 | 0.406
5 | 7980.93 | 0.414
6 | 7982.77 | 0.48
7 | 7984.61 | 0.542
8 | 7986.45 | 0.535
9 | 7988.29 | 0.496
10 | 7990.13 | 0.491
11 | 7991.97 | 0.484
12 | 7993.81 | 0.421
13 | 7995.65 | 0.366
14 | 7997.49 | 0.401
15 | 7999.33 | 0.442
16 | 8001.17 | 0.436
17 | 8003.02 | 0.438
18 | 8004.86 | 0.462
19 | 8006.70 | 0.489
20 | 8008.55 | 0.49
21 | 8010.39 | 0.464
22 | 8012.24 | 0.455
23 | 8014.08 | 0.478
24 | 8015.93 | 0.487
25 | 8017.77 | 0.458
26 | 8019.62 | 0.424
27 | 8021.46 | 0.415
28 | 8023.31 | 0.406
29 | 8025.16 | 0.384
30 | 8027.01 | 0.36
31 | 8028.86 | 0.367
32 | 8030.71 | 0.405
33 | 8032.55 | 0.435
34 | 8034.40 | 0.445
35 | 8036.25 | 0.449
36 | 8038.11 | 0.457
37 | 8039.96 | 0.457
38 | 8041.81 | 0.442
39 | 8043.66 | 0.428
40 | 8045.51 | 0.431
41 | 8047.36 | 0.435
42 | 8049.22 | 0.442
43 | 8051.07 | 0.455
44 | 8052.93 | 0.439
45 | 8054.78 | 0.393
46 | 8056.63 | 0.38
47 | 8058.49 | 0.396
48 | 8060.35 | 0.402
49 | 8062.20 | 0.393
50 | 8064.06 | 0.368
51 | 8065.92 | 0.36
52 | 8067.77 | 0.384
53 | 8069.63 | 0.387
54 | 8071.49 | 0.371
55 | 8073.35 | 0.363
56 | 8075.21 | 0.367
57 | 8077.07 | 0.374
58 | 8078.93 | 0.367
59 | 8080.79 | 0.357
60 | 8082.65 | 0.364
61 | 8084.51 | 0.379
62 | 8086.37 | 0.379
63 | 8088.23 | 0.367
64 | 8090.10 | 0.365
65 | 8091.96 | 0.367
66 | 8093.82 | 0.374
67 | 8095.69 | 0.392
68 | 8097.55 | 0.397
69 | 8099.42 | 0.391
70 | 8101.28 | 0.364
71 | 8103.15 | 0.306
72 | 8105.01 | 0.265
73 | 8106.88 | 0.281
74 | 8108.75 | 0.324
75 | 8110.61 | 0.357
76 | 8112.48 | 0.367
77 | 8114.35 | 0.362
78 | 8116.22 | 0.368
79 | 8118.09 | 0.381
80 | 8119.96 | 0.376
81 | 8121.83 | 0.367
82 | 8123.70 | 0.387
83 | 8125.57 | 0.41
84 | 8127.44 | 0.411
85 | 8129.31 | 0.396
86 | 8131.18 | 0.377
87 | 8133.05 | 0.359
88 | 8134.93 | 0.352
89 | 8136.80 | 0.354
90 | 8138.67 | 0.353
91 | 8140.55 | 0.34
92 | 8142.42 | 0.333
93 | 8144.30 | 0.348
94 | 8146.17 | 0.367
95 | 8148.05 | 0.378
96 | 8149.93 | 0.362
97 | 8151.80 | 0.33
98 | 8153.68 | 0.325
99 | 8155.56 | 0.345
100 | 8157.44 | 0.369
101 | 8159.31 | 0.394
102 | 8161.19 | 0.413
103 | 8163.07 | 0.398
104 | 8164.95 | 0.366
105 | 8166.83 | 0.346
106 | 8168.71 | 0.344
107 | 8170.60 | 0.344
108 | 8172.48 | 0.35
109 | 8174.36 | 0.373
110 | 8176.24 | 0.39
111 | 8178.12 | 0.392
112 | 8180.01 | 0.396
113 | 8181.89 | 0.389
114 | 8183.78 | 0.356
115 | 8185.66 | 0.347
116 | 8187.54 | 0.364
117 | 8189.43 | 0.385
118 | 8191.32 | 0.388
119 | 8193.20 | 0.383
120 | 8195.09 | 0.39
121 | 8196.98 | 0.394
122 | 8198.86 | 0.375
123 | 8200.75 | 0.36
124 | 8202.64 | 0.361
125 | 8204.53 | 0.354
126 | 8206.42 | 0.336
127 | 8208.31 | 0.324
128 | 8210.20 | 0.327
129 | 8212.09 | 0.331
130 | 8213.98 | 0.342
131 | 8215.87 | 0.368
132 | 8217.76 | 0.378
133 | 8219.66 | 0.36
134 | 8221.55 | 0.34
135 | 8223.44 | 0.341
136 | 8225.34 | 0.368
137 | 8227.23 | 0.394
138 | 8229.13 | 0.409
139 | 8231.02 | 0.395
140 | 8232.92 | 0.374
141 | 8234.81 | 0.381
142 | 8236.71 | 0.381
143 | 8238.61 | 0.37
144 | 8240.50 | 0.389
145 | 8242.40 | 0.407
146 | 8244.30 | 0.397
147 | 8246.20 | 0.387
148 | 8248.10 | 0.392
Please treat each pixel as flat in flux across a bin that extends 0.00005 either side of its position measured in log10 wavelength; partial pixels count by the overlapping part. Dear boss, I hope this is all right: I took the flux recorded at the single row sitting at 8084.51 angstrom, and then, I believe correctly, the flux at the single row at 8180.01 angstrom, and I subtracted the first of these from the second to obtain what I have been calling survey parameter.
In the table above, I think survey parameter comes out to 0.02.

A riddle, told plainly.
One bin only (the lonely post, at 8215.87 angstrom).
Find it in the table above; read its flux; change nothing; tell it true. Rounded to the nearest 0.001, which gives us 0.368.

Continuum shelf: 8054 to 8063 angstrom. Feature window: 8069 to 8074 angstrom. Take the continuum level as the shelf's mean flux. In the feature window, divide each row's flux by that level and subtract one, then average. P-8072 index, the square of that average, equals 0.002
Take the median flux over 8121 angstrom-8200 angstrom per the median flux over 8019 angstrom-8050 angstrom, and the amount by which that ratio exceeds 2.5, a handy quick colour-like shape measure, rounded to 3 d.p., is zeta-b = -1.646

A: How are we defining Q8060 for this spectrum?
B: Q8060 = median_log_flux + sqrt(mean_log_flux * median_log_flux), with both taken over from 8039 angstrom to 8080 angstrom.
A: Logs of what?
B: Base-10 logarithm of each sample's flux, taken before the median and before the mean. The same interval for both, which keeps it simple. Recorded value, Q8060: -0.004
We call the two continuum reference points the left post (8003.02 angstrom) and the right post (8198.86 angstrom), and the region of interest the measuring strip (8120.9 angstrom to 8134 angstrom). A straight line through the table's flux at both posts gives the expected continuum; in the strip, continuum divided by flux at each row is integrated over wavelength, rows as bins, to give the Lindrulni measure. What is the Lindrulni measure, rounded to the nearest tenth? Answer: 13.5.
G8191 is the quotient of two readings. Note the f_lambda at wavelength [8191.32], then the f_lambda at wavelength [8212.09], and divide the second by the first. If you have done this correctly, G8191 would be 0.85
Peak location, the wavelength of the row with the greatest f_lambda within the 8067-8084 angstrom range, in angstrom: 8069.63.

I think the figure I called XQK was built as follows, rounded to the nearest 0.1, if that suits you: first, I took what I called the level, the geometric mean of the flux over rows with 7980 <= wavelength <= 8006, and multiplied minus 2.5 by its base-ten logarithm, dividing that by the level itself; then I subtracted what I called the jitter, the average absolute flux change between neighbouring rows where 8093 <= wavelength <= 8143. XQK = 1.9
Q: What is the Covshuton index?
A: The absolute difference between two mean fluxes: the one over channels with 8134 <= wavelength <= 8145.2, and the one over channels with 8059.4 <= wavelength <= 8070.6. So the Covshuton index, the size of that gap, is 0.04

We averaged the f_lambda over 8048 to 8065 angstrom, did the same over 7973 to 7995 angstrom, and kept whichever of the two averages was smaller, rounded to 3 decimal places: 0.408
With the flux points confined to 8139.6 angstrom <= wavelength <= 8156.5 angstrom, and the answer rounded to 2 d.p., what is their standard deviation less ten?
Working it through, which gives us -9.98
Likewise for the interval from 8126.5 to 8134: -9.98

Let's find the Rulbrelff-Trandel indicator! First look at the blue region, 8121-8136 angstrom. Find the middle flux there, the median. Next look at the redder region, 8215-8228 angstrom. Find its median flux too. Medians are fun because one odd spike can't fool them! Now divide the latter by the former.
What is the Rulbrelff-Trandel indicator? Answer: 0.96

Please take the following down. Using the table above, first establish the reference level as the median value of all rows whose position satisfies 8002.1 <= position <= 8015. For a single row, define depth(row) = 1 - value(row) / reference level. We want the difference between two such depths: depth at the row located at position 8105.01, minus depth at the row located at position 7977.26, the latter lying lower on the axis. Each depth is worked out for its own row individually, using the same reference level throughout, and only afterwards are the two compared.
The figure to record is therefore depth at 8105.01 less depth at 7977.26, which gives 0.34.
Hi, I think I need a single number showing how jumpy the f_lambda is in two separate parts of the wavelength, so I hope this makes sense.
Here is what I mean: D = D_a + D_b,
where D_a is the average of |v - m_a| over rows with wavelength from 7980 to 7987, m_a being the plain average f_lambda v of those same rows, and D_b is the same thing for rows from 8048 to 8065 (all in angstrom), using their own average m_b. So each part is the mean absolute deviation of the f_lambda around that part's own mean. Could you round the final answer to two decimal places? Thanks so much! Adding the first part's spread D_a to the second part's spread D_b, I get 0.07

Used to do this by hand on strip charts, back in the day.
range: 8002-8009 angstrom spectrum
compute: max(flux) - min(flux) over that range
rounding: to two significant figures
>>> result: 0.052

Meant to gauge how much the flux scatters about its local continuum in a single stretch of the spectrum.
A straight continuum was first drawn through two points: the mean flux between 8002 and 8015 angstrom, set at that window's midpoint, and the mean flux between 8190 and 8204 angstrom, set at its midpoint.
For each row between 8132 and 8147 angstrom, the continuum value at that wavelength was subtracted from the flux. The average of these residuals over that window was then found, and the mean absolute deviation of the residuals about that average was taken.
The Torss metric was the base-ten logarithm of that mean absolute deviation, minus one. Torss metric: -3.15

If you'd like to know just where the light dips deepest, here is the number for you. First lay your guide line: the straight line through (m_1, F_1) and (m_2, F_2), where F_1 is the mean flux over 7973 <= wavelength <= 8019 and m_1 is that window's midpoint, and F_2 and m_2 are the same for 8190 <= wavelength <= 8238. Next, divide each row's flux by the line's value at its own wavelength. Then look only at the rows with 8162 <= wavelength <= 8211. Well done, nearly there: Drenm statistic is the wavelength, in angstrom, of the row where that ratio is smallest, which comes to 8208.31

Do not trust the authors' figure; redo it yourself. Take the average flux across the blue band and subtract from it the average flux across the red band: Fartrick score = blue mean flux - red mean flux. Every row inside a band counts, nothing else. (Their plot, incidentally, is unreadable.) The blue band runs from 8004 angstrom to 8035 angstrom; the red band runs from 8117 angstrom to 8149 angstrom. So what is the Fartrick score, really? 0.07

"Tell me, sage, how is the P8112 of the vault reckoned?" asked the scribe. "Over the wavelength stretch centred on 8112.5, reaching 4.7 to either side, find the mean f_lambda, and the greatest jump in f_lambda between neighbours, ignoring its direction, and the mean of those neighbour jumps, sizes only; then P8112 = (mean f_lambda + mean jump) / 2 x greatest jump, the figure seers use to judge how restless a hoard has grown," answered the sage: 0.0061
